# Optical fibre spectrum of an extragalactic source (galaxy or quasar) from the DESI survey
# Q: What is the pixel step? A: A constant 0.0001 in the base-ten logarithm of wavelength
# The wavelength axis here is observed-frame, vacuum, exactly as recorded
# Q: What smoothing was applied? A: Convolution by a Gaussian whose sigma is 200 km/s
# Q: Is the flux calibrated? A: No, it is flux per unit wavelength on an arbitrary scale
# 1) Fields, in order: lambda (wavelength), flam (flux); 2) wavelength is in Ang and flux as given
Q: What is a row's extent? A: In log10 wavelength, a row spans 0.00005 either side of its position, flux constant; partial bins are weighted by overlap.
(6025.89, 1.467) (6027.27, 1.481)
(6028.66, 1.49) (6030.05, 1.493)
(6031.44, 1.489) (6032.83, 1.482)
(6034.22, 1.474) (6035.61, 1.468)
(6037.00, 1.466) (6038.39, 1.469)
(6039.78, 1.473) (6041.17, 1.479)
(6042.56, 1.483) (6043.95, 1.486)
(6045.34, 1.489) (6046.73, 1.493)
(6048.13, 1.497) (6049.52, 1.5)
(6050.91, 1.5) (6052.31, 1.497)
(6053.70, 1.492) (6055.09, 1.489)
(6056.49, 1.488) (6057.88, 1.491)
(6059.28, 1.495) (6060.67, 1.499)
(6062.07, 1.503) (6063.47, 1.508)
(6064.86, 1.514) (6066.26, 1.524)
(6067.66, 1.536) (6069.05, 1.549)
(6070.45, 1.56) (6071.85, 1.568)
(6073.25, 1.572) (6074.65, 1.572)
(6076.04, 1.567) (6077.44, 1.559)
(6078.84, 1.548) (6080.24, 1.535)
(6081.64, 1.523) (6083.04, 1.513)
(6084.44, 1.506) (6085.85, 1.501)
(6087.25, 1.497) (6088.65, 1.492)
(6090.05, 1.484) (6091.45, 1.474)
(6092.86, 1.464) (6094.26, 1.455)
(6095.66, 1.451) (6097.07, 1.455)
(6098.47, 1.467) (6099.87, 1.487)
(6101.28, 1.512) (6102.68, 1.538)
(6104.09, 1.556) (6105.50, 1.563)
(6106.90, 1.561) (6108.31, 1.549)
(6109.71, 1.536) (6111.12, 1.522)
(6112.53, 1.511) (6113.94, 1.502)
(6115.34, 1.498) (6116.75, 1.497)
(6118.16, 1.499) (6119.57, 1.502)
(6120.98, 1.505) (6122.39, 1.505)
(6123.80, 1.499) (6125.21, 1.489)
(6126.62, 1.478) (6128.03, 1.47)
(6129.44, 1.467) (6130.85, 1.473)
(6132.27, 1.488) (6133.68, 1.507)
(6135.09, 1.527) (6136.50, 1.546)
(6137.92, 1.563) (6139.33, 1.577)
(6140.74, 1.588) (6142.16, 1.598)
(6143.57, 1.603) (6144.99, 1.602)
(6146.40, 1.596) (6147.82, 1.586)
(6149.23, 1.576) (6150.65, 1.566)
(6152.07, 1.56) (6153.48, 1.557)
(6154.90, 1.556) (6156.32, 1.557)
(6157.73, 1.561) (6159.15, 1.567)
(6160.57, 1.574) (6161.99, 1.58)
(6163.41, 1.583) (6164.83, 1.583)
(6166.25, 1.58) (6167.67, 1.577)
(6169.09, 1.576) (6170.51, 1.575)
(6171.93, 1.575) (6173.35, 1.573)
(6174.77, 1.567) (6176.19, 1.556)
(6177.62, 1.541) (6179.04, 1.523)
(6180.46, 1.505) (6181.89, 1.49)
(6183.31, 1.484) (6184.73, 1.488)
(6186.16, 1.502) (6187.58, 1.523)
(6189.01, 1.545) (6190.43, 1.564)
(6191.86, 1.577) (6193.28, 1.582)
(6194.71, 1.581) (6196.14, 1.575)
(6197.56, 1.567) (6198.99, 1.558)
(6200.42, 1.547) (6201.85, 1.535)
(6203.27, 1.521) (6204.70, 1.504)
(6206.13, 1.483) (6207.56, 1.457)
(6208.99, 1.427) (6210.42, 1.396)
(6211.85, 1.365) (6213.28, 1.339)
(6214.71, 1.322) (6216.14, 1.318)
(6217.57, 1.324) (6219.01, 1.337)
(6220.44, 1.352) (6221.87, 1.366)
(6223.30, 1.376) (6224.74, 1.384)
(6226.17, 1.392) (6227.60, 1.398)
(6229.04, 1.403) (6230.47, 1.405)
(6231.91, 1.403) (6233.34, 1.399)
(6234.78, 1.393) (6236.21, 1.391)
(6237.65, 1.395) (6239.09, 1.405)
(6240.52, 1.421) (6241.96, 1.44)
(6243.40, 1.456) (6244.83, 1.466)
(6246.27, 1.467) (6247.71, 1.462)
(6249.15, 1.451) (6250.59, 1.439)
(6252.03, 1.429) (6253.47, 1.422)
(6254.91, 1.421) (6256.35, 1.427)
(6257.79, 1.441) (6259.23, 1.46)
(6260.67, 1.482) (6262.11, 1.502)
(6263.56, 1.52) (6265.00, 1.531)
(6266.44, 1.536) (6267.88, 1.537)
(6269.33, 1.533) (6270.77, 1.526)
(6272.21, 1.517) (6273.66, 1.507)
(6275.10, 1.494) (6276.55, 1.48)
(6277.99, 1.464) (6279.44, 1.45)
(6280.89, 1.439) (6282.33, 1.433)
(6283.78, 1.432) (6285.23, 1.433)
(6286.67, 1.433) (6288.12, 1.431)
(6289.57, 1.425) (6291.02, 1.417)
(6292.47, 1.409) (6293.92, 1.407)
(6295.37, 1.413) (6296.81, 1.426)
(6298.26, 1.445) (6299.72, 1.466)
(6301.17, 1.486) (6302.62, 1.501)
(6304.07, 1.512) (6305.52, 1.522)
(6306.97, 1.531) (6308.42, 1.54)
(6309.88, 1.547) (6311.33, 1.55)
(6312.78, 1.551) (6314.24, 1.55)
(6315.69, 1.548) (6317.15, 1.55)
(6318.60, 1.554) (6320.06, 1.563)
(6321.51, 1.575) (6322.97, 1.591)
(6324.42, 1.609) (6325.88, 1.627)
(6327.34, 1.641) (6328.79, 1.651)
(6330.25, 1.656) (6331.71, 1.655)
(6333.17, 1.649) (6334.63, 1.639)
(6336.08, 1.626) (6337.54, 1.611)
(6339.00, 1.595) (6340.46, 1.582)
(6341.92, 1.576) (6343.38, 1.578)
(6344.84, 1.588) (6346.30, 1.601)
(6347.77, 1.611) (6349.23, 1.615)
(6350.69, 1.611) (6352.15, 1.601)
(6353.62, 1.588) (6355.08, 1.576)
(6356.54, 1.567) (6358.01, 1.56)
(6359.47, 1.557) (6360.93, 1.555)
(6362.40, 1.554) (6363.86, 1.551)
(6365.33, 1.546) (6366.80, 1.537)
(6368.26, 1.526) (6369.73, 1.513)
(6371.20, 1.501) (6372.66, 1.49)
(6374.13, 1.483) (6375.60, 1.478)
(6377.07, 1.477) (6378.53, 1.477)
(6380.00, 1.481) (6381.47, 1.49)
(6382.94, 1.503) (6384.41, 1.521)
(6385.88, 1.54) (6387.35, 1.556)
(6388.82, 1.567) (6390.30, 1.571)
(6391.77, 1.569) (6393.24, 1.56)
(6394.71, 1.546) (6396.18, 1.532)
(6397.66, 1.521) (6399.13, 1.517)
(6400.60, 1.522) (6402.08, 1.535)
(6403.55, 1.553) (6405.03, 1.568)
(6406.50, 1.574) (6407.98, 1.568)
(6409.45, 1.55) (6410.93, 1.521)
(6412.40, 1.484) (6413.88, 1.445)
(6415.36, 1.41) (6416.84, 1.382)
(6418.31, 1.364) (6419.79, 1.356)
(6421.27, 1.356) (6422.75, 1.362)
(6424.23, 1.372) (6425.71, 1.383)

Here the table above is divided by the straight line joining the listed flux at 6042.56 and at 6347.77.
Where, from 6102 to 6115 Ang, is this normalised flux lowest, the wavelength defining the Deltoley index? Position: 6113.94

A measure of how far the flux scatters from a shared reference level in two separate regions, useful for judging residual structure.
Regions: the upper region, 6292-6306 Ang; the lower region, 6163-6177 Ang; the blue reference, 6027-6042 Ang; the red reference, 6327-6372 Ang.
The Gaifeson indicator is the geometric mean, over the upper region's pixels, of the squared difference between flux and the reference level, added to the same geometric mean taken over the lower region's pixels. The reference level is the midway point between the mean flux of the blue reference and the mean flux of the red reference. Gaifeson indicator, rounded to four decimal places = 0.0050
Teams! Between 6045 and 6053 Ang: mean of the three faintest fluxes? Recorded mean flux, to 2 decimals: 1.49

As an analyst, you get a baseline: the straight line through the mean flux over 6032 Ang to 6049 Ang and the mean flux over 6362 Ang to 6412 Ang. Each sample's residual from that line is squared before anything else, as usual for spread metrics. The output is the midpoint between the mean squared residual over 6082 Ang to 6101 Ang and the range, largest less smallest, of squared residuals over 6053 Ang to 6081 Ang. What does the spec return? 0.0040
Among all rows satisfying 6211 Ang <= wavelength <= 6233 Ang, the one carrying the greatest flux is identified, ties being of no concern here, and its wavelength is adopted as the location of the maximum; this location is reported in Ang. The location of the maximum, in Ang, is 6230.47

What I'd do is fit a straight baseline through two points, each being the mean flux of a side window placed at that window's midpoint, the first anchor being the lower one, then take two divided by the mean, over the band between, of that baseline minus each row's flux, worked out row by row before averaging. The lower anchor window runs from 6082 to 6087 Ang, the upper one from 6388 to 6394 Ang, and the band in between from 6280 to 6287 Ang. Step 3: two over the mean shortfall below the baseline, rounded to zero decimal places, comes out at 18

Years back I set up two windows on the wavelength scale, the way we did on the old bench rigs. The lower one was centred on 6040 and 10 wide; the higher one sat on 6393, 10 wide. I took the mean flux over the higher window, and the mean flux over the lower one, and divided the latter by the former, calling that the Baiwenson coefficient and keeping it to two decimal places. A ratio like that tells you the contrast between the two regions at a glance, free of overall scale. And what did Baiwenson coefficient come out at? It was 0.95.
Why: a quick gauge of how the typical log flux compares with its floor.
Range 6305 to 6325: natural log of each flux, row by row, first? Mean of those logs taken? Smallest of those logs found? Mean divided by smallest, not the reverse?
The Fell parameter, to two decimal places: 1.05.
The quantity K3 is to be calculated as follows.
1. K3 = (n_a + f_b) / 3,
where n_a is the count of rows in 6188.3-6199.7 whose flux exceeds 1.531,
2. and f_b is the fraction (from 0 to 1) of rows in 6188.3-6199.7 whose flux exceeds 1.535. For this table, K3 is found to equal 3.0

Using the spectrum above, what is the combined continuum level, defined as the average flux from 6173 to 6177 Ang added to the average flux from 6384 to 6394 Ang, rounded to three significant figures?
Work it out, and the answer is 3.12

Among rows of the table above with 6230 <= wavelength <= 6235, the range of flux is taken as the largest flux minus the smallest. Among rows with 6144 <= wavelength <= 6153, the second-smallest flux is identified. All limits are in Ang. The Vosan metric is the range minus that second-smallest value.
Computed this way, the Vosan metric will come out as -1.55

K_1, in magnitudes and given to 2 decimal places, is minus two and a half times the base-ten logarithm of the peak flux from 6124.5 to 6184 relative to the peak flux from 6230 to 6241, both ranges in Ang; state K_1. -0.13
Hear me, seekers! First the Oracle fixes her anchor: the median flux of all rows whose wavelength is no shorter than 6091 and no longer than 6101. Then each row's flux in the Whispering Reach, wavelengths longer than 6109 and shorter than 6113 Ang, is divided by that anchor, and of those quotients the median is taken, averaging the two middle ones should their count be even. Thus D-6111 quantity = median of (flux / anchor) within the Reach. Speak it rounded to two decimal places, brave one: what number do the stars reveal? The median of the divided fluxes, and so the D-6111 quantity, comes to 1.04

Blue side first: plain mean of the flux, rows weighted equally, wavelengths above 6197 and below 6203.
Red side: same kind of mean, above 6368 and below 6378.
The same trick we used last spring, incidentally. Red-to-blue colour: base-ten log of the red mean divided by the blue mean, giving -0.016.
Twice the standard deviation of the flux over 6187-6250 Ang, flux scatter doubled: 0.16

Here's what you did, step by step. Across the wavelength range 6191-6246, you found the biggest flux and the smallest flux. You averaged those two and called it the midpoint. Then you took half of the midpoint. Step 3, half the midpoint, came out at 0.725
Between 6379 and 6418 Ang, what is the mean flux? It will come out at 1.52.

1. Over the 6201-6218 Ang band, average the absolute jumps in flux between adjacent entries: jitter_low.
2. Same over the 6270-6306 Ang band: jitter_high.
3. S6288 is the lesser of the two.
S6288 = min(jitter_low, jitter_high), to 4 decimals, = 0.0098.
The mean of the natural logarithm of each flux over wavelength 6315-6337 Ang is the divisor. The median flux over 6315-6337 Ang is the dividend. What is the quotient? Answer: 3.4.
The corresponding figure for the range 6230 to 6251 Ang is 4.0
